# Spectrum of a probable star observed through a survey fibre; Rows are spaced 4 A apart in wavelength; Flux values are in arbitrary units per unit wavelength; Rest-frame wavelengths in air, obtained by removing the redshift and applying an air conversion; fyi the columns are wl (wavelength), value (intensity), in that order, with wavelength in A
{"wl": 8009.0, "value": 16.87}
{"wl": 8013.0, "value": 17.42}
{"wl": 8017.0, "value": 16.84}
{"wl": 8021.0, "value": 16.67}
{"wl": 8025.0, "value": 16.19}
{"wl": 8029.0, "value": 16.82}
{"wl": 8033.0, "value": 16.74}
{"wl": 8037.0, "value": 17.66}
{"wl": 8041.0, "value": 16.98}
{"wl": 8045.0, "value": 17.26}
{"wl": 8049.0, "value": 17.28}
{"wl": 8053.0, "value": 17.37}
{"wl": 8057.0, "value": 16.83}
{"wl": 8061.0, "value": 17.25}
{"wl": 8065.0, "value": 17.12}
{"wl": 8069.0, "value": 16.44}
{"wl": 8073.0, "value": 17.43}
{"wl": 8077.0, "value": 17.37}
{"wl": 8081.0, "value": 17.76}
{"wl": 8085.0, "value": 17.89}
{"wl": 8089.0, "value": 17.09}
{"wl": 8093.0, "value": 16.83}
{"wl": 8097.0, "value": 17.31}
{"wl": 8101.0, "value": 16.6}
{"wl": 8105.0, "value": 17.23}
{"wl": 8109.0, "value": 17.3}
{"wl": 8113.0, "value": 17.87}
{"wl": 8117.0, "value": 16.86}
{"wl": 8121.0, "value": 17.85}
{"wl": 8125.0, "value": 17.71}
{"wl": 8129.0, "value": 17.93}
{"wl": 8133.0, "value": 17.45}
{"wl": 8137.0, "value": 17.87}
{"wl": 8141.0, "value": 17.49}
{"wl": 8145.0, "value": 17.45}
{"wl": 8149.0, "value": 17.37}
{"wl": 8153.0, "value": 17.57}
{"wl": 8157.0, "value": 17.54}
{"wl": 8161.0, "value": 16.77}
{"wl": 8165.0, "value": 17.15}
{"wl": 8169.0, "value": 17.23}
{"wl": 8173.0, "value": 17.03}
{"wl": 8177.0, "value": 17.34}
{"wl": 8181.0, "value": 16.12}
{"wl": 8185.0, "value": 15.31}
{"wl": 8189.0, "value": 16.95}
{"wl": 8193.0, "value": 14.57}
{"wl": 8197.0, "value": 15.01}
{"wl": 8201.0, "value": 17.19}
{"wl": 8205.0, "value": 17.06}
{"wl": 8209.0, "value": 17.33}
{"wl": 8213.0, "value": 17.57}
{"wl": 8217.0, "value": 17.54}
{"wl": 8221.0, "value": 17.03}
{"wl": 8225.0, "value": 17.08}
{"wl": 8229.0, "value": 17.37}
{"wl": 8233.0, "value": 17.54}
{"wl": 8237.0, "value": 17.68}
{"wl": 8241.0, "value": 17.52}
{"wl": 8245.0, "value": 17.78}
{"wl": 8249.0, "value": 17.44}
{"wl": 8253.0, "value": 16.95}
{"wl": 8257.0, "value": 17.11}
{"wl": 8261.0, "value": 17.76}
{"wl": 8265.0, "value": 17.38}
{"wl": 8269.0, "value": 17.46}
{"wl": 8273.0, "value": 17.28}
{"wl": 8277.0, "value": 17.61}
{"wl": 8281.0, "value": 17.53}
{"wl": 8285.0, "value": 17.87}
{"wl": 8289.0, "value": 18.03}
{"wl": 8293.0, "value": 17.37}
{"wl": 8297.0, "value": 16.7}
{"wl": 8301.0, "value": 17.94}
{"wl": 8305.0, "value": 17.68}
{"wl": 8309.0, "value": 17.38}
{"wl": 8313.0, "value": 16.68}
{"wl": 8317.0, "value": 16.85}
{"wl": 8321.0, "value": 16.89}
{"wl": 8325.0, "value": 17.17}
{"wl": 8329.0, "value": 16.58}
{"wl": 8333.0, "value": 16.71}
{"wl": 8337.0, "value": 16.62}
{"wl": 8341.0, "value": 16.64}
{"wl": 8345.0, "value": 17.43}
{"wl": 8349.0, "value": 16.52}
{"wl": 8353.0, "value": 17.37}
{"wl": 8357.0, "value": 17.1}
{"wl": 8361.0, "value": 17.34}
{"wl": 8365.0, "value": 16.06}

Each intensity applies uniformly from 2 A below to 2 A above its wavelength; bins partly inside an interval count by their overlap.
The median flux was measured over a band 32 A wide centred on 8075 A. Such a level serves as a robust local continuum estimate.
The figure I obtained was 17.31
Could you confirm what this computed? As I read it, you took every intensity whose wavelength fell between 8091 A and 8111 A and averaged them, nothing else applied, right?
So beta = 17.1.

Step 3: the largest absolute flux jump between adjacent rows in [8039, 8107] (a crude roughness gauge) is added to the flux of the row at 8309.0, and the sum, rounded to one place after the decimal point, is 18.4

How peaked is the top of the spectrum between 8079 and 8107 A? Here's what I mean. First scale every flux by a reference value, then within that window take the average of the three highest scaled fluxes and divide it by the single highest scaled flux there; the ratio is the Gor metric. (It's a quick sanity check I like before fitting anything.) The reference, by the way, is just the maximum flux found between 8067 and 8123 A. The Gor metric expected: 0.987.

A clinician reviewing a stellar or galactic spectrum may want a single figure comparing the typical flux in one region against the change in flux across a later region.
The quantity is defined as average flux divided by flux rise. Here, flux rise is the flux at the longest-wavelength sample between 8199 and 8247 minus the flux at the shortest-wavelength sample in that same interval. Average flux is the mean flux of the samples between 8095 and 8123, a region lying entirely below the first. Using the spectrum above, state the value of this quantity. 29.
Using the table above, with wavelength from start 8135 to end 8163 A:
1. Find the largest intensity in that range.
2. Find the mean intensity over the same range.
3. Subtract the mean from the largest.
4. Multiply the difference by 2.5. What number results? 1.08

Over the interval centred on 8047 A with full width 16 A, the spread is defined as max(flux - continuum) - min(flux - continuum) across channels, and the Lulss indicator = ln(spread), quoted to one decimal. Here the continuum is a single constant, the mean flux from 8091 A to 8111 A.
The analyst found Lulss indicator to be -0.9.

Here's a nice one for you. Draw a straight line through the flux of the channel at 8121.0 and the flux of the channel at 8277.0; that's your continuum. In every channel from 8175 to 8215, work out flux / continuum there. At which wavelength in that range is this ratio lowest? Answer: 8193.0 A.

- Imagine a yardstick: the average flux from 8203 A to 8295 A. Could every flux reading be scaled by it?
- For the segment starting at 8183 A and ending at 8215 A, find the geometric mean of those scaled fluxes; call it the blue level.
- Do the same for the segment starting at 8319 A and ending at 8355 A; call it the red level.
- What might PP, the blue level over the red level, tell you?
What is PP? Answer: 0.97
